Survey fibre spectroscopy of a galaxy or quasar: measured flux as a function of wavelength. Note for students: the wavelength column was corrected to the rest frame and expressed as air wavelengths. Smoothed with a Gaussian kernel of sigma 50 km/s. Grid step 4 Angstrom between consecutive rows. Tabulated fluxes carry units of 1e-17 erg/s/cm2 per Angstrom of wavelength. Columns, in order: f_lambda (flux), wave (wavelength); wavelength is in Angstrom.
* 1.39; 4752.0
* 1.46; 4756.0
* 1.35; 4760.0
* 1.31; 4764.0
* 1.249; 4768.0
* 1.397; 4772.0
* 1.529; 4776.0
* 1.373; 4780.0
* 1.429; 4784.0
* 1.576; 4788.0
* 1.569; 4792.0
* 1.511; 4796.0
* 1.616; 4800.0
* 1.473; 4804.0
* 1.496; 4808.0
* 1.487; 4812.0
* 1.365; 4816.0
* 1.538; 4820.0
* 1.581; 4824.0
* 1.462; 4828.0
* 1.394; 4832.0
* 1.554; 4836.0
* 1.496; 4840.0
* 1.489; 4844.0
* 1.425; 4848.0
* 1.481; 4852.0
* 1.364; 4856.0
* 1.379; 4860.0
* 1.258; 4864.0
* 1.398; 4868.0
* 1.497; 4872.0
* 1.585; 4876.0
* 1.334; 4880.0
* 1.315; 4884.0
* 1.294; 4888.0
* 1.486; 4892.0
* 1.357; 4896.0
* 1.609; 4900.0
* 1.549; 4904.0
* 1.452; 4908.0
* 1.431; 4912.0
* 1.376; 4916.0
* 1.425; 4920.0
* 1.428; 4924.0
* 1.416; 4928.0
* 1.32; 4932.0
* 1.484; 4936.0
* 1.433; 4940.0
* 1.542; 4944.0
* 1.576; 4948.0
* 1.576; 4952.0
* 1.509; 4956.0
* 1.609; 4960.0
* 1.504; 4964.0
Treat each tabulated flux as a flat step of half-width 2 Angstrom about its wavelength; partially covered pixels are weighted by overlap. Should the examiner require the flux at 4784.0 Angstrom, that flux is 1.429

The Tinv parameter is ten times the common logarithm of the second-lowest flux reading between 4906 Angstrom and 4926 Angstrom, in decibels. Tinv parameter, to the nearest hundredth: 1.54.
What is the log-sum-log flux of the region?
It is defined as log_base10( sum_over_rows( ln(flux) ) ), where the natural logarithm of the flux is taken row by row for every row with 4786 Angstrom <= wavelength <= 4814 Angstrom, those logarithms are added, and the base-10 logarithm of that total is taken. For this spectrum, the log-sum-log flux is 0.475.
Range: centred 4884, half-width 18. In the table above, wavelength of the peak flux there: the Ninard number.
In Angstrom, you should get 4900.0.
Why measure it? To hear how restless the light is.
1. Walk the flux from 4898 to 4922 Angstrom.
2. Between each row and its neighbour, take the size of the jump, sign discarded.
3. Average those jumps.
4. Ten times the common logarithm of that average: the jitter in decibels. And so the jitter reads -12.5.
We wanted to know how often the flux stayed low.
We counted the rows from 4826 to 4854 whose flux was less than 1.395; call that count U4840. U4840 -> 1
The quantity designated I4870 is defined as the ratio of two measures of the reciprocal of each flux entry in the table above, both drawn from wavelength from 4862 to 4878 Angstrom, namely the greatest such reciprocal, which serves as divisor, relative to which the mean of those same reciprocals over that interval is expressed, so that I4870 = 0.883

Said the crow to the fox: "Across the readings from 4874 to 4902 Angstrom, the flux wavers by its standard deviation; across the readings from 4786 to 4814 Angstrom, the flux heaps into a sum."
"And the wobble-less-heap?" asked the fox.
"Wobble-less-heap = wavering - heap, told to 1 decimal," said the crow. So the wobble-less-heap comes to -10.6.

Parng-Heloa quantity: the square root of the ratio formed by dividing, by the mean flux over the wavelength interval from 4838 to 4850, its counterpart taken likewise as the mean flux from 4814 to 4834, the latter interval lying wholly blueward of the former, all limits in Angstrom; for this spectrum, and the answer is 1.00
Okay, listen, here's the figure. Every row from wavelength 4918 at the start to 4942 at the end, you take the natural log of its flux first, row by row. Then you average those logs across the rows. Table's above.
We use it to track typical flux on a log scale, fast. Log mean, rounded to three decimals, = 0.348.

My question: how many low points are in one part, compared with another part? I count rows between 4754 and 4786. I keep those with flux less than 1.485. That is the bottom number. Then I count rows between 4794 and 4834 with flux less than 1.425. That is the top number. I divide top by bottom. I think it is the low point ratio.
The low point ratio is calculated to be 0.3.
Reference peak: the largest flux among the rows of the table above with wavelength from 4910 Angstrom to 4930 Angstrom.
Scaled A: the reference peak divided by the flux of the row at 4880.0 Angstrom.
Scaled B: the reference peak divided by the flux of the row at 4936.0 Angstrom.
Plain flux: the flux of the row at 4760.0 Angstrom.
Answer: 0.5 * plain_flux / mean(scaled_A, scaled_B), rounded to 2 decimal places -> 0.66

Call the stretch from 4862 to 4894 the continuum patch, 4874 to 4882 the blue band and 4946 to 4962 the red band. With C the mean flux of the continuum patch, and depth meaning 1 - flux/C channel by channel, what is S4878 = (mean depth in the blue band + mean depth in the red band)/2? -0.08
